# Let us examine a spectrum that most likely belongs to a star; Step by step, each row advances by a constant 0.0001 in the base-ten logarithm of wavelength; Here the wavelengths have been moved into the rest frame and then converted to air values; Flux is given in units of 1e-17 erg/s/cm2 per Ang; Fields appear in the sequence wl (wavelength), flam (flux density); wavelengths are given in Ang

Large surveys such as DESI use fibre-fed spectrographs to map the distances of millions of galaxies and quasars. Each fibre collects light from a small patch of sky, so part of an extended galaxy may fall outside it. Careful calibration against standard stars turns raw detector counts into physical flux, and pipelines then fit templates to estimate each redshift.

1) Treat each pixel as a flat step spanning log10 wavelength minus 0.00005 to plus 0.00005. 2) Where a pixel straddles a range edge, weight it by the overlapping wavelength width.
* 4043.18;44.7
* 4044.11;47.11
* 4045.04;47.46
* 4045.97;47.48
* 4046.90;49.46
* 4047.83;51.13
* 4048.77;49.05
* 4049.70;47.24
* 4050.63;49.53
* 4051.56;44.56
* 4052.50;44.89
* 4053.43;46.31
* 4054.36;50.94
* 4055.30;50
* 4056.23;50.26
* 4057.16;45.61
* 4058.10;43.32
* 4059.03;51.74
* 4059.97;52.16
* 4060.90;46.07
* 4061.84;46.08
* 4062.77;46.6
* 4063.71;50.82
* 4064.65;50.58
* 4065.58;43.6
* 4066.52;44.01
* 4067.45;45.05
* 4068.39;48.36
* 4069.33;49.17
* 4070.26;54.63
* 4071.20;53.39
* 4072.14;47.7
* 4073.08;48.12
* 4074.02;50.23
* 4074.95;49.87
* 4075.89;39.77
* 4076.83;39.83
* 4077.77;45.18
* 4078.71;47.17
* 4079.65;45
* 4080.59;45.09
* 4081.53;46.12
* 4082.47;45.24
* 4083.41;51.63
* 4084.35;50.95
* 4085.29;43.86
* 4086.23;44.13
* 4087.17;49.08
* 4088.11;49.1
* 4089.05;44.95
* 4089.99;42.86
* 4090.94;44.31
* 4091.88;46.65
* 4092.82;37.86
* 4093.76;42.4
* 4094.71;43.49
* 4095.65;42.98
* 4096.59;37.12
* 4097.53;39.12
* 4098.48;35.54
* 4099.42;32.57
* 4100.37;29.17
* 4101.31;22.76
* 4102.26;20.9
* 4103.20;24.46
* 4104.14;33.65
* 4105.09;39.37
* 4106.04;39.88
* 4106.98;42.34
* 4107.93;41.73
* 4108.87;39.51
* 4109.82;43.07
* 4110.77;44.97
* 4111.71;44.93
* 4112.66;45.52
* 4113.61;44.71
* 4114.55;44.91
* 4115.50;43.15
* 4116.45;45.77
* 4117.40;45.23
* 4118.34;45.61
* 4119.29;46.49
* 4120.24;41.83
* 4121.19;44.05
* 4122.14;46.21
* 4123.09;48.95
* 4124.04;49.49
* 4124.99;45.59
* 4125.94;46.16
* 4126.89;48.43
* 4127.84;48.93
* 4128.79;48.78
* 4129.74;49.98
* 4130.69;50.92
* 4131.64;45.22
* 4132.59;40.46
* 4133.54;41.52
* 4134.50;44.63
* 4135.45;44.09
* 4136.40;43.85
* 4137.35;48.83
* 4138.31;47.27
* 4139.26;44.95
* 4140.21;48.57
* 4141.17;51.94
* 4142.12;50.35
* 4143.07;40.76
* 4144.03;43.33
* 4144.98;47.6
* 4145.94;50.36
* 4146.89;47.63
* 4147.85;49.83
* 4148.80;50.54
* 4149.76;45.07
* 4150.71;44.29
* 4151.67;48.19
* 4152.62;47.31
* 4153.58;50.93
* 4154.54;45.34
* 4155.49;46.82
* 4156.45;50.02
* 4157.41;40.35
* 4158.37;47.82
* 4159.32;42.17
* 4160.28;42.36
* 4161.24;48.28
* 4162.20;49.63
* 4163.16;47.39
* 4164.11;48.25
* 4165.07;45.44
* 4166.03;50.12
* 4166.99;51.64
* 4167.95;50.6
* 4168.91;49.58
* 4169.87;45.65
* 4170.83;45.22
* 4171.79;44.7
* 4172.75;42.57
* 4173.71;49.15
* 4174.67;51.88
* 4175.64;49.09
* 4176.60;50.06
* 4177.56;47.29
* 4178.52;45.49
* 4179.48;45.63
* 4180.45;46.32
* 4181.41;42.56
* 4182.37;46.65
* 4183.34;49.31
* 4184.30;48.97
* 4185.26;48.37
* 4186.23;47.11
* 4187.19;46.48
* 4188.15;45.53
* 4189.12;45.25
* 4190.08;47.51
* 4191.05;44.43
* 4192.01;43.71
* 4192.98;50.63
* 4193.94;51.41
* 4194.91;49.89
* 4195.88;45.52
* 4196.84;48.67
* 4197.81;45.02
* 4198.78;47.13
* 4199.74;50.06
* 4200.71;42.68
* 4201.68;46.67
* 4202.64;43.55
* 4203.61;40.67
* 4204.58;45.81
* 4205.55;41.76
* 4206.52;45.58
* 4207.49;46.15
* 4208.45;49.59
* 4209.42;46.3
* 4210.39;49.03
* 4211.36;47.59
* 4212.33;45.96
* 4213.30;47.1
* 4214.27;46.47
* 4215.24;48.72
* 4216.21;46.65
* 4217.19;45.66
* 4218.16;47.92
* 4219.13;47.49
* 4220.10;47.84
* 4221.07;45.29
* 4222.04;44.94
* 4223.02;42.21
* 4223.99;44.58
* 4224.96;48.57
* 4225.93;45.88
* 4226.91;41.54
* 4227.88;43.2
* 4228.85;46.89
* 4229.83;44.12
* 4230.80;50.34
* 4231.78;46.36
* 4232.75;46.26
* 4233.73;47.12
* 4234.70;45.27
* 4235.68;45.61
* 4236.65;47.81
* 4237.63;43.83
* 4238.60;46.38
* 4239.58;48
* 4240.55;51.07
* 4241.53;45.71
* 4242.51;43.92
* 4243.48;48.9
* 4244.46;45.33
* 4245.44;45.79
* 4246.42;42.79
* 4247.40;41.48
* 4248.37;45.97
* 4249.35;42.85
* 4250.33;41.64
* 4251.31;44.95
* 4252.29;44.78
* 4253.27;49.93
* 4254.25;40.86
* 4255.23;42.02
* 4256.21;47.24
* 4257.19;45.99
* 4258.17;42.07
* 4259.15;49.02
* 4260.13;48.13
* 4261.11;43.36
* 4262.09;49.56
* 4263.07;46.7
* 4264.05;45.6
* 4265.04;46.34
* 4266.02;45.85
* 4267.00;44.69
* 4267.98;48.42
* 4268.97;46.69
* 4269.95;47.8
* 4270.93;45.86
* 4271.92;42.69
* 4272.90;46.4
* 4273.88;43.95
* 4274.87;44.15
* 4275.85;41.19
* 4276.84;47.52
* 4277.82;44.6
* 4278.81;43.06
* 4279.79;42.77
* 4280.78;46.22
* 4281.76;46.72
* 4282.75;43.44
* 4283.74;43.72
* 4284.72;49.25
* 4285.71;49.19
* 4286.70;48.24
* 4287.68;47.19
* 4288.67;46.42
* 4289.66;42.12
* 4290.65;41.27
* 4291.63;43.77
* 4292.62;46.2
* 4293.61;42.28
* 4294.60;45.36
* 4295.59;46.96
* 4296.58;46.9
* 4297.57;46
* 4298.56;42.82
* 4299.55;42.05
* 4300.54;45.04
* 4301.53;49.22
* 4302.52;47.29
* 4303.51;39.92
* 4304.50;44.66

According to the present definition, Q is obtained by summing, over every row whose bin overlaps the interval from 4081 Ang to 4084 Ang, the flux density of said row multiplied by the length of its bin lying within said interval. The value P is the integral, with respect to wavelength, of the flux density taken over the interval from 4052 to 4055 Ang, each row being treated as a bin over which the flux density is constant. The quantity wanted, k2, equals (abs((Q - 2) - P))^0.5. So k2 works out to 1.0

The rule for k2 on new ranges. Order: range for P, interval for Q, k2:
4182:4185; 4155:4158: 3.1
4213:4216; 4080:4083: 2.7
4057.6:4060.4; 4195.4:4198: 4.2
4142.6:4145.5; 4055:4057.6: 1.6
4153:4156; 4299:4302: 3.0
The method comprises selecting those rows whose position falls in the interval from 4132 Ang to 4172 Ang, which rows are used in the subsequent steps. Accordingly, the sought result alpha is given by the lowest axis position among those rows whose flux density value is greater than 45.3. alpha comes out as 4137.35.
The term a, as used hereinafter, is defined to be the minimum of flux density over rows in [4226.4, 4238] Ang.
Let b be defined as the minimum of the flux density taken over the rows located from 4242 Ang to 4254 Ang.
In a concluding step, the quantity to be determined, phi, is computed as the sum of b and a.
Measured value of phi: 83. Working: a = 41.54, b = 41.48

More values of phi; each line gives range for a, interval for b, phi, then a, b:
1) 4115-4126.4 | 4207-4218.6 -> 87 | 41.83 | 45.66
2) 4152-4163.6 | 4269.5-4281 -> 82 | 40.35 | 41.19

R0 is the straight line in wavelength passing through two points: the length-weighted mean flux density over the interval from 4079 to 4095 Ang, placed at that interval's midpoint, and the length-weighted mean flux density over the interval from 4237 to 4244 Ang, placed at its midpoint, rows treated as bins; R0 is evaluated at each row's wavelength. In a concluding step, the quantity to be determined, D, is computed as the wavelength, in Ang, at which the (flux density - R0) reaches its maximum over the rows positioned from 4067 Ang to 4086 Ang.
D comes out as 4070.26 Ang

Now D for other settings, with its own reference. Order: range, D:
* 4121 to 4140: 4130.69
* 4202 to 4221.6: 4208.45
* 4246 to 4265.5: 4253.27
